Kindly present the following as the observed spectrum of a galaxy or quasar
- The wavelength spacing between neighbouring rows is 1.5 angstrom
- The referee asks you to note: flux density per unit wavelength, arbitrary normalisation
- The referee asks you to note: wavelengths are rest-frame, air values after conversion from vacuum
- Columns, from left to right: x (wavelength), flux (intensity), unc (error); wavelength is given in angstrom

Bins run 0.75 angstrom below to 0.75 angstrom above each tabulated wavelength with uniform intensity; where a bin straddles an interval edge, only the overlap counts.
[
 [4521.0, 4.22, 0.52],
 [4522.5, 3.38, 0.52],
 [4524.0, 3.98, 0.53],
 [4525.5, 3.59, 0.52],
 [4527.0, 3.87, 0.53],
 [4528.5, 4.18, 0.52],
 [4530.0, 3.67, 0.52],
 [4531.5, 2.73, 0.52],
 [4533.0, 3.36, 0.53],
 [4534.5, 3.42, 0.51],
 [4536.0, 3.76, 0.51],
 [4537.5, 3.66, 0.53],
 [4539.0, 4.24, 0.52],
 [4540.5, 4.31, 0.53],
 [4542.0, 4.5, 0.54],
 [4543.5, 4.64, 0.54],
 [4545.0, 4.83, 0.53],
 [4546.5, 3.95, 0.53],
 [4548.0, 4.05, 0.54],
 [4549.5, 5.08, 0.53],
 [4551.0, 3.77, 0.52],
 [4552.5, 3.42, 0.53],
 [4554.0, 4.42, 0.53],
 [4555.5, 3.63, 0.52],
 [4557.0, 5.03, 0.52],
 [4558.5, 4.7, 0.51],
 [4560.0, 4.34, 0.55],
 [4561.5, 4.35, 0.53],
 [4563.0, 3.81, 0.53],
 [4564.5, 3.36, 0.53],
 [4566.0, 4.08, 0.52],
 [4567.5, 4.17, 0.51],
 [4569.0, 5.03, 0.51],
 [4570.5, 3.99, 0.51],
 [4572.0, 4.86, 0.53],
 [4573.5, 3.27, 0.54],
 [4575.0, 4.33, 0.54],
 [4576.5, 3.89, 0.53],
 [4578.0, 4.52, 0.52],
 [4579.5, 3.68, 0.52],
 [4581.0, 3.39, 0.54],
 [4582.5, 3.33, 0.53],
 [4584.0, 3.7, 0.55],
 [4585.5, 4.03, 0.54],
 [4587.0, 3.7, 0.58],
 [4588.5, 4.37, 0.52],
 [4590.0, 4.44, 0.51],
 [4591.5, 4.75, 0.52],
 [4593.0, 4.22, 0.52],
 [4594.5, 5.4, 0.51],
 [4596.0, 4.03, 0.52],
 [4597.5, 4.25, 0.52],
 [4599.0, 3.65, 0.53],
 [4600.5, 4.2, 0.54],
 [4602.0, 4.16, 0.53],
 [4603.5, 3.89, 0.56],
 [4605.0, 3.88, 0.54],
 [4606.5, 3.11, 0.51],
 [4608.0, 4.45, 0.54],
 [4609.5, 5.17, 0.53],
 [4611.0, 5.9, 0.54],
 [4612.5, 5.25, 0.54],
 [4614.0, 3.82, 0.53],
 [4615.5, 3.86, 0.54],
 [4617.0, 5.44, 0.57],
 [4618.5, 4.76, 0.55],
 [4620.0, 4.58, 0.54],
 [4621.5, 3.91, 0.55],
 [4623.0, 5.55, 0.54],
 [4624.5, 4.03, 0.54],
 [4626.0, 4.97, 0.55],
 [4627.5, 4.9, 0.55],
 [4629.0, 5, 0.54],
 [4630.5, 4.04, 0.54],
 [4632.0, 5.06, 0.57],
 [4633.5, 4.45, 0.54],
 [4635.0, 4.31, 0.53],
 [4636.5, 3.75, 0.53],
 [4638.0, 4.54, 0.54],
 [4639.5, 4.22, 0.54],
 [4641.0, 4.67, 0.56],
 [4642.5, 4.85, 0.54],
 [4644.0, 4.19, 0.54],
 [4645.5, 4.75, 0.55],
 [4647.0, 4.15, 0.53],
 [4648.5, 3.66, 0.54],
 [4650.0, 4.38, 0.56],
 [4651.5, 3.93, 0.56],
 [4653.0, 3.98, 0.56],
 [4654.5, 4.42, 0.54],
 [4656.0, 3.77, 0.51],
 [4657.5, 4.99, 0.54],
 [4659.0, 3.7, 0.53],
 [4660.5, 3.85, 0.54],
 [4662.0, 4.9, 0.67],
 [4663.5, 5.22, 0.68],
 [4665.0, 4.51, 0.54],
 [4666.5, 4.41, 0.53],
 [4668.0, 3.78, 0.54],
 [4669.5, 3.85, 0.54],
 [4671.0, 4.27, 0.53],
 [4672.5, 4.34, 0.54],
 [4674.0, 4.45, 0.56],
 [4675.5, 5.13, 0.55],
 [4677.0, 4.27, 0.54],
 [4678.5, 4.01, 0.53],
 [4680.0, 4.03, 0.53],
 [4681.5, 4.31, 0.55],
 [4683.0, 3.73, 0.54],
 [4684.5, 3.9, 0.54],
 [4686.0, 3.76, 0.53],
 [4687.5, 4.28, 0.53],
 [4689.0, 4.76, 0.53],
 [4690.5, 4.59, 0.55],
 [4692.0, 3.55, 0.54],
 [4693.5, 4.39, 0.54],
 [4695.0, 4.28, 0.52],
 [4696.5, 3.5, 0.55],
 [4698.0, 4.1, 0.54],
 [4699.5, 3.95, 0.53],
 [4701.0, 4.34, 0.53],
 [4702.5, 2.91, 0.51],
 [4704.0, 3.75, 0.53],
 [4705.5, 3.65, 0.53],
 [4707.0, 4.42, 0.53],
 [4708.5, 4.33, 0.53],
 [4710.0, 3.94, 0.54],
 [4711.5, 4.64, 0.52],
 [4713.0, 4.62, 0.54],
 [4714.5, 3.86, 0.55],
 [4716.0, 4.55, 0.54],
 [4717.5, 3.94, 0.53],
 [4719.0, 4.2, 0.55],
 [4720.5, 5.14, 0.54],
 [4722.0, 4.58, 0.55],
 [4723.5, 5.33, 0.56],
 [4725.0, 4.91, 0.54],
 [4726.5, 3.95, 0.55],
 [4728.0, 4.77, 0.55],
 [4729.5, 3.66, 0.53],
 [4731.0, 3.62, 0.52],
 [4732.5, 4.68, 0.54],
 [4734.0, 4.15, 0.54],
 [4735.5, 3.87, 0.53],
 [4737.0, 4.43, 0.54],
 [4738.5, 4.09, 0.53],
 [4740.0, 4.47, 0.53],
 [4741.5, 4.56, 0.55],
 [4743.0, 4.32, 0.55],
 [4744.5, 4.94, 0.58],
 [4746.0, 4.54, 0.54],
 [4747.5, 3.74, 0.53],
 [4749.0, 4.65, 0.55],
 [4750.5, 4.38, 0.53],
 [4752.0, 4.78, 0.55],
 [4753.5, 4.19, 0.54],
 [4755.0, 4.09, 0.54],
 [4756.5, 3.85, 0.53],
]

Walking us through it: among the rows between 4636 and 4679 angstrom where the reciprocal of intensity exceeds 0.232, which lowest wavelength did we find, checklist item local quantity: 4636.5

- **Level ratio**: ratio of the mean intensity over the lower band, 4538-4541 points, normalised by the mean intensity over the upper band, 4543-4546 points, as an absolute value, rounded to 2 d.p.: 0.90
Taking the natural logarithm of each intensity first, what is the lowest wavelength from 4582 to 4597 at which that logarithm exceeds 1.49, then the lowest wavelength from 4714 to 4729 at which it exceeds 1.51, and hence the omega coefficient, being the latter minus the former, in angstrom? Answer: 126.0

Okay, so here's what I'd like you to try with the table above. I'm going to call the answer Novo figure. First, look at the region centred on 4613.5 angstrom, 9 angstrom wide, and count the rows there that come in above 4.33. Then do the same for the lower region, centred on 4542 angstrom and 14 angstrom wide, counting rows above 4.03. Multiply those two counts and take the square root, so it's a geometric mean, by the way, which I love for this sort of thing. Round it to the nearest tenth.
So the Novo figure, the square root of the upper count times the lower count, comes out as 4.9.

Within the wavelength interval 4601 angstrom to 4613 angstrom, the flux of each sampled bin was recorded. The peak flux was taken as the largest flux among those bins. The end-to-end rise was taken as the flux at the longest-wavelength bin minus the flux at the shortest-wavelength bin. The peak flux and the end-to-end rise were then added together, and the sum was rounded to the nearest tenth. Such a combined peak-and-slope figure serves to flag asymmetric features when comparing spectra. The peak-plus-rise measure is 7.0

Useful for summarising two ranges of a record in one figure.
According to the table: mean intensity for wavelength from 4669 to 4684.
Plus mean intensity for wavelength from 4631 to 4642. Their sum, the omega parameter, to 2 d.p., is 8.67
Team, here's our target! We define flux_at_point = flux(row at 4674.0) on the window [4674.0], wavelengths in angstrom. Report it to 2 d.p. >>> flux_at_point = 4.45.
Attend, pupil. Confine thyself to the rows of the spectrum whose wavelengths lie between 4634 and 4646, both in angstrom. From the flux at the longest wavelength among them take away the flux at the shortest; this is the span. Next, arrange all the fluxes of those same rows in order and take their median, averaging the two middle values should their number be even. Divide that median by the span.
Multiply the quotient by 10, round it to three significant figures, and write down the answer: 101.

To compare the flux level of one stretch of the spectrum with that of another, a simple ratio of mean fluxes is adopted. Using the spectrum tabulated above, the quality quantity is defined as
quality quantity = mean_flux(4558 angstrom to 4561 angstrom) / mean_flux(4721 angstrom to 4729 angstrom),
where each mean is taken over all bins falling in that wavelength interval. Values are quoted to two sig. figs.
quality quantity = 0.96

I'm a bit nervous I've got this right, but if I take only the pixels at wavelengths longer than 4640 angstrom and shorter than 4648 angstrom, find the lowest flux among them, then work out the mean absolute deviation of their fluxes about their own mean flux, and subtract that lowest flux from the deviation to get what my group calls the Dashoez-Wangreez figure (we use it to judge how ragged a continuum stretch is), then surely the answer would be -3.9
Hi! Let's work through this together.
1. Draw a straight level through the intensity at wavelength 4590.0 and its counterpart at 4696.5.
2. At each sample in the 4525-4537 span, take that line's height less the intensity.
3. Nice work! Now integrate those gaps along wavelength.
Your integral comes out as 17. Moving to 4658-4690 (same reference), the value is -18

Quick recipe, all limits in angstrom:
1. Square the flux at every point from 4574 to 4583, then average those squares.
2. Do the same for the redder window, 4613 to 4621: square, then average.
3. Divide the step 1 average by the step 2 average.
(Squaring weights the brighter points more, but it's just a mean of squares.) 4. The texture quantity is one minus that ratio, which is 0.27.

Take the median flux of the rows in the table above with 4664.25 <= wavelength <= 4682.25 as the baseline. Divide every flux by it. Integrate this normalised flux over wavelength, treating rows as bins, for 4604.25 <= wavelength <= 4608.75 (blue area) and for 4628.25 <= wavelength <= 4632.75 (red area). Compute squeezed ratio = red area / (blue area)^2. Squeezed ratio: 0.308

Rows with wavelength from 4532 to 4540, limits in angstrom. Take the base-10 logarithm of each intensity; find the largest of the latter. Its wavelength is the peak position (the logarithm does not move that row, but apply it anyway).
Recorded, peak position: 4539.0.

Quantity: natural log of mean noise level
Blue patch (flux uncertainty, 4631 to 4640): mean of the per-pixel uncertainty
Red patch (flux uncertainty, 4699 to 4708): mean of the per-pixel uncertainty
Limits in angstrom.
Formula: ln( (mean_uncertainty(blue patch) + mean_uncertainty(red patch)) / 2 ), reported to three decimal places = -0.627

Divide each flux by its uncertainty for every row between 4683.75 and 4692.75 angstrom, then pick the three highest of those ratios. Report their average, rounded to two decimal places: 8.47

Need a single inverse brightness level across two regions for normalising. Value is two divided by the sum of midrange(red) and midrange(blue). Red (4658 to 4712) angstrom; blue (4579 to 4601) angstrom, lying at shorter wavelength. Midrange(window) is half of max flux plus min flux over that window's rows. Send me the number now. 0.237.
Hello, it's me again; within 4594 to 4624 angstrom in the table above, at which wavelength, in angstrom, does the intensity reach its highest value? 4611.0 angstrom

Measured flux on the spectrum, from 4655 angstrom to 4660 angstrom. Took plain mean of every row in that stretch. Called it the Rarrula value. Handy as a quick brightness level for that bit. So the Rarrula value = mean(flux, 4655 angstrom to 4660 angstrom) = 4.15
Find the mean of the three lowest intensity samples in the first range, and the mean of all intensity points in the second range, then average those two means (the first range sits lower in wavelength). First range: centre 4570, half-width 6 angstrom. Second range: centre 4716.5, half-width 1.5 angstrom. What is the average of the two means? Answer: 3.89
